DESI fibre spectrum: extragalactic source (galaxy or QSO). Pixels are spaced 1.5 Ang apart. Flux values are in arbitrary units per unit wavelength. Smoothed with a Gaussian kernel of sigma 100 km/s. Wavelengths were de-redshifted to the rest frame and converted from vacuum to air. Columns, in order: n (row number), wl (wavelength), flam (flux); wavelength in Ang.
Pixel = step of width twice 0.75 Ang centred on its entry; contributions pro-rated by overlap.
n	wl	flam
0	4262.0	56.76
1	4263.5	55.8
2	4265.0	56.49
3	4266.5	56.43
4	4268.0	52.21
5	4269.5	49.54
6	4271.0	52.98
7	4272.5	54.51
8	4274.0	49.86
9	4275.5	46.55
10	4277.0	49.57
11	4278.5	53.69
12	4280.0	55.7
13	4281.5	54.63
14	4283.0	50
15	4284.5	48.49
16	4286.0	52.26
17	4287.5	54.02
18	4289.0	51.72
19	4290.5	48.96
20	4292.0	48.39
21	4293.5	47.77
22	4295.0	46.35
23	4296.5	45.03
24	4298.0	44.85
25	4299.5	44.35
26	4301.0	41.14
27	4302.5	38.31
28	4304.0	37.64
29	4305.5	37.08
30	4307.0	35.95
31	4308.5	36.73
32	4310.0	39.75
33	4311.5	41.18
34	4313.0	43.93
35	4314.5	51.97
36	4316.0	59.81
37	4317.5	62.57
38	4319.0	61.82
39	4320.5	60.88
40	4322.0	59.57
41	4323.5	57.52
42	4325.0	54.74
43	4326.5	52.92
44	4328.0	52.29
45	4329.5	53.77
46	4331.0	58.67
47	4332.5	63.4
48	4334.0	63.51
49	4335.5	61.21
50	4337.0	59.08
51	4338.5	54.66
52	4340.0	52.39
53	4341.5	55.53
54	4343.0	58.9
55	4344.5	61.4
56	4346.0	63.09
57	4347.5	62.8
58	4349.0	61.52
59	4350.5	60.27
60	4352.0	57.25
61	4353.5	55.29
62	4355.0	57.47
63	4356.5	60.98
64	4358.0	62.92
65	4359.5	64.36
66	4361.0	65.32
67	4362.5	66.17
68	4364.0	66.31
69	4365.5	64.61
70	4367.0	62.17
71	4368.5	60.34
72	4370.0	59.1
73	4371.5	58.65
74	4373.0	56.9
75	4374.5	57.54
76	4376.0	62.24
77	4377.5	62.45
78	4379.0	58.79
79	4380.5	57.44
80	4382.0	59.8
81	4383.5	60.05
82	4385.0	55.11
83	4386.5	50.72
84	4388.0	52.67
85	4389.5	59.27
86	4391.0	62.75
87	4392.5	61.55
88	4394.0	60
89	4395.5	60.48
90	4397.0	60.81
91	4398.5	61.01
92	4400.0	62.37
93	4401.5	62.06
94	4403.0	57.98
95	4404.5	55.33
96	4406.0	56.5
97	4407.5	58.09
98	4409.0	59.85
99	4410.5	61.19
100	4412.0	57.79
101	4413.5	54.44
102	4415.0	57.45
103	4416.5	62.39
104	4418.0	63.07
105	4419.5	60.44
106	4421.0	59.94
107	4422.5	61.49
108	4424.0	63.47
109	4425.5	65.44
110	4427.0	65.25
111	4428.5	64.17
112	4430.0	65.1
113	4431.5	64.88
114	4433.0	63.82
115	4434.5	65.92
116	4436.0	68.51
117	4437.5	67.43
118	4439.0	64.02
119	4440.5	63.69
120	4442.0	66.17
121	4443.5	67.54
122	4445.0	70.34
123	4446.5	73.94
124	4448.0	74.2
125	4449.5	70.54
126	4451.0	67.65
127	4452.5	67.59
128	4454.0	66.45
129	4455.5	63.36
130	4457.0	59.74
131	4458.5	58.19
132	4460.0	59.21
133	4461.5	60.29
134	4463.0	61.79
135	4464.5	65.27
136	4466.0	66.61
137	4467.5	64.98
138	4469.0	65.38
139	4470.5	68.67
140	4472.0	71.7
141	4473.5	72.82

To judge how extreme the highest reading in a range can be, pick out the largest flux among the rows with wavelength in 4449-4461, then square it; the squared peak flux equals 4976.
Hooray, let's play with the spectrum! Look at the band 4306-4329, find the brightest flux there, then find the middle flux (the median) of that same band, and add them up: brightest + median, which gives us 115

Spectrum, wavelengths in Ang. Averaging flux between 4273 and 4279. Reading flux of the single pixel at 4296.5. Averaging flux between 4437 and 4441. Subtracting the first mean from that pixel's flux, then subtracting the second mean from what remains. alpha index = -70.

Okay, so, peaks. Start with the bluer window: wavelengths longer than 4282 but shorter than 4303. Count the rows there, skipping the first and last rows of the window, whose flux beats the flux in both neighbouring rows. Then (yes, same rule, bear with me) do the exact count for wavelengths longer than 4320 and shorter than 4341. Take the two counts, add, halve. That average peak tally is 1.0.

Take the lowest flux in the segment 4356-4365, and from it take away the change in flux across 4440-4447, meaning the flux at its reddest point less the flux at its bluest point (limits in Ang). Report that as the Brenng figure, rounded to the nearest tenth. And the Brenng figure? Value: 50.7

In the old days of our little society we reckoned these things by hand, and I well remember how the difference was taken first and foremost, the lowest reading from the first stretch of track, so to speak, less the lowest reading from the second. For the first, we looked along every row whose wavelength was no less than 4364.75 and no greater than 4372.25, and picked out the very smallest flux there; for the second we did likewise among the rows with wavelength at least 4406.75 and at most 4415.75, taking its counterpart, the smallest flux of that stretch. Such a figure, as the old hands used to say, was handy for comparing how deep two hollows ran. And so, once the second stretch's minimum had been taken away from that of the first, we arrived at 4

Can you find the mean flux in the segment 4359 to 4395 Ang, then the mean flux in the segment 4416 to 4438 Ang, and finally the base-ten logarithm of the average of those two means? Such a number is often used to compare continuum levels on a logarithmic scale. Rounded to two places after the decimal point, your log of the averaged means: 1.79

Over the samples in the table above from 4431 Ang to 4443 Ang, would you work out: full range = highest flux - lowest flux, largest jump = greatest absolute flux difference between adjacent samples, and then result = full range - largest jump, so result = 1.4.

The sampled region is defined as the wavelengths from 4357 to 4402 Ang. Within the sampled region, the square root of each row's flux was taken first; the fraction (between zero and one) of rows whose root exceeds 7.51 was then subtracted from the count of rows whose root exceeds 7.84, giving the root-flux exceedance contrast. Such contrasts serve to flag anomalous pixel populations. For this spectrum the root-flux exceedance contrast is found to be 12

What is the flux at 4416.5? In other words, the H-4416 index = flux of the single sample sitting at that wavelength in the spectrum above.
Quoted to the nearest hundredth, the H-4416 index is 62.39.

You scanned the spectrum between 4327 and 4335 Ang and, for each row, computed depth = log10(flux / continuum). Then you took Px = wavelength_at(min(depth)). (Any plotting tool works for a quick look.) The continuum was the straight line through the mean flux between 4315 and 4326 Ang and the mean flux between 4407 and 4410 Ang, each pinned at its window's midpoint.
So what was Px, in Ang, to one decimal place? 4328.0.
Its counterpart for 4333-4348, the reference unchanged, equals 4340.0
